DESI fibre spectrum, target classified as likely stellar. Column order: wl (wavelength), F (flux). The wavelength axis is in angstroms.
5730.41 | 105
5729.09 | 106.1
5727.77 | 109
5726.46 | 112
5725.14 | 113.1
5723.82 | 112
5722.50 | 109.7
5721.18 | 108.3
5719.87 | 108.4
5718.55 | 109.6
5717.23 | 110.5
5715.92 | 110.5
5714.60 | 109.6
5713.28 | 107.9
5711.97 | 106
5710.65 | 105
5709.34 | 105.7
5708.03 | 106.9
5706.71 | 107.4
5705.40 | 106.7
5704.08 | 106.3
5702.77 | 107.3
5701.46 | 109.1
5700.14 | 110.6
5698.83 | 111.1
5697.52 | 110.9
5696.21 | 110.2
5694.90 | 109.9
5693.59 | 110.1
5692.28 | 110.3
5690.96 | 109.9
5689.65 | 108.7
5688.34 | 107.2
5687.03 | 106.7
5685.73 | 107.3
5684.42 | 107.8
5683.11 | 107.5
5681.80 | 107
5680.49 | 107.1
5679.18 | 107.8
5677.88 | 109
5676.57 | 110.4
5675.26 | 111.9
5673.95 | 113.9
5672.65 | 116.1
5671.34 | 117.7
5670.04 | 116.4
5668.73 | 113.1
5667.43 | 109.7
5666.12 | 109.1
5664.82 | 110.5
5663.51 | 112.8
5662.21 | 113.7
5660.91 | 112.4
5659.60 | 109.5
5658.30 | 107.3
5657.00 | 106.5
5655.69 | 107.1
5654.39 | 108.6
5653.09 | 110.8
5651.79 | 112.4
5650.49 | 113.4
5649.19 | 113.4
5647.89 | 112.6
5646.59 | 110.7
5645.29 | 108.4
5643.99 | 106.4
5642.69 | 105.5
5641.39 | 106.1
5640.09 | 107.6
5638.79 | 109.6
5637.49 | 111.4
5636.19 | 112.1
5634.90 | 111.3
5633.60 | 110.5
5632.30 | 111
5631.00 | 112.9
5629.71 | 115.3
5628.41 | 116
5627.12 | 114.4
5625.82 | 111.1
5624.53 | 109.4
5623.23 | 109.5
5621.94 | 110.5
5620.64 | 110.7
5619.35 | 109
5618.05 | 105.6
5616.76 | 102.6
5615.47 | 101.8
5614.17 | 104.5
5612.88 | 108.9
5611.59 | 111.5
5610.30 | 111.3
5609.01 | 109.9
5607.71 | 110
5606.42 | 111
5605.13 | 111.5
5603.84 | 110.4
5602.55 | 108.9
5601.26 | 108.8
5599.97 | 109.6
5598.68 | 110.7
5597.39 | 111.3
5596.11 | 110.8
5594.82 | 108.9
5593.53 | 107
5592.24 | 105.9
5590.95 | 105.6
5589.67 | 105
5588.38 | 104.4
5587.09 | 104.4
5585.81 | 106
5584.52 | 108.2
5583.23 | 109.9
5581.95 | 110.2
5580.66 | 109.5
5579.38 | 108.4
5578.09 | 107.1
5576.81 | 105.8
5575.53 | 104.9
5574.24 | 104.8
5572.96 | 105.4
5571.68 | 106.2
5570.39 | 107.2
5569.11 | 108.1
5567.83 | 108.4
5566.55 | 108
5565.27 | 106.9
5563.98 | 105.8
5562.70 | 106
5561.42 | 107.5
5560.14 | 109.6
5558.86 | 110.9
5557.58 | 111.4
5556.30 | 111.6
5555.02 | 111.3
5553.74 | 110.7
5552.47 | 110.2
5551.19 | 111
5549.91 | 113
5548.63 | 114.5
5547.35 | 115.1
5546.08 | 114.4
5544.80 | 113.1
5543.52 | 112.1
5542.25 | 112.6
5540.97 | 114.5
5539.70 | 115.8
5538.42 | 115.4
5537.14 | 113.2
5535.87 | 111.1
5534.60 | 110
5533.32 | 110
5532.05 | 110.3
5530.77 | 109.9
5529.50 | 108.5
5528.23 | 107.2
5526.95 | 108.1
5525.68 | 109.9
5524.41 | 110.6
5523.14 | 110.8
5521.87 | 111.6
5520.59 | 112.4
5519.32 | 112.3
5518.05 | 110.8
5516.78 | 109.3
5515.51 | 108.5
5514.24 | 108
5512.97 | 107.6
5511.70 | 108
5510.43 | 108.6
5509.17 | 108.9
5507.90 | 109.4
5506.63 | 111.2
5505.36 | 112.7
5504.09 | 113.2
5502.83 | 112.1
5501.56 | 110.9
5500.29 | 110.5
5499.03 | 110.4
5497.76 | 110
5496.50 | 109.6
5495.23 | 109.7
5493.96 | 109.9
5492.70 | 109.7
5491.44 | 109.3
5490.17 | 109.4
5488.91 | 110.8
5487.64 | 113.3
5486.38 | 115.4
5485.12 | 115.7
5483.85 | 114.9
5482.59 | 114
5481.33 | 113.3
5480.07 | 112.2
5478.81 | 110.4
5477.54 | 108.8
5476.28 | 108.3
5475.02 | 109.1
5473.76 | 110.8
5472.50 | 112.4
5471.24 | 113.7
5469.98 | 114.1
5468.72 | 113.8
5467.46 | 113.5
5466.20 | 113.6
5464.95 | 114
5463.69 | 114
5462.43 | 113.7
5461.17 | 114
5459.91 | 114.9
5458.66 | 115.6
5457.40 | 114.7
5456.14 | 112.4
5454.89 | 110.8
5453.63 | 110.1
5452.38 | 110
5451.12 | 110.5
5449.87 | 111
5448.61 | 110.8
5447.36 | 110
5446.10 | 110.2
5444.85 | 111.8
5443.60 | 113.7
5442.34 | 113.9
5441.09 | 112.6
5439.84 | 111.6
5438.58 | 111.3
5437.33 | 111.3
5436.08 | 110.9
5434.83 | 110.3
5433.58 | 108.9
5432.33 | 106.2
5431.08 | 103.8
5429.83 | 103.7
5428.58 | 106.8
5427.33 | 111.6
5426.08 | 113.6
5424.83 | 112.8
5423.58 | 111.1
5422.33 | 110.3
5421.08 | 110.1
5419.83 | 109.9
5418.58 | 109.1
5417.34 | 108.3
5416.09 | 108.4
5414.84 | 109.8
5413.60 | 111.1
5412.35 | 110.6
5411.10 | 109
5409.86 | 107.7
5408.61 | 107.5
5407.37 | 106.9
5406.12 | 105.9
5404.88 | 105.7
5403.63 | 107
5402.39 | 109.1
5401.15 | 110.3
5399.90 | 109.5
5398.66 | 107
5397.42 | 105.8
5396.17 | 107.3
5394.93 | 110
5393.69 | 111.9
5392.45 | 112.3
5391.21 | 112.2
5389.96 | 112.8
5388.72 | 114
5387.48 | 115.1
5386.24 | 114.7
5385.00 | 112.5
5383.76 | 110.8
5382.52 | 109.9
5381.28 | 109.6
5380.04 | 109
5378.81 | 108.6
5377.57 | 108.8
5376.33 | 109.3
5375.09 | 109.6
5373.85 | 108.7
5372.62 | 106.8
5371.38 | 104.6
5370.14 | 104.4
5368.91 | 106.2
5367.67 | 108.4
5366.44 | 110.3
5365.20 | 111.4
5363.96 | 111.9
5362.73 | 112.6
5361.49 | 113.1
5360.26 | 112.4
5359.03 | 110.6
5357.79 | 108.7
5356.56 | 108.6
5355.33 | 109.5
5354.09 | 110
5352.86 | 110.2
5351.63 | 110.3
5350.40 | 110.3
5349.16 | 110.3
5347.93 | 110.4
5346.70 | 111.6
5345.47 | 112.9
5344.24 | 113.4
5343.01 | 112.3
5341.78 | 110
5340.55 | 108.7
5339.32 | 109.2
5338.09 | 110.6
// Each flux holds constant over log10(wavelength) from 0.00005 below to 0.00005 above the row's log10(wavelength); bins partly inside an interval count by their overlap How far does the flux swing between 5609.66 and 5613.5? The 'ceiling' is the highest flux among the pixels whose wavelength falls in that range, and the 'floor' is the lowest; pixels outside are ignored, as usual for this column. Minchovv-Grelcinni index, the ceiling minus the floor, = 3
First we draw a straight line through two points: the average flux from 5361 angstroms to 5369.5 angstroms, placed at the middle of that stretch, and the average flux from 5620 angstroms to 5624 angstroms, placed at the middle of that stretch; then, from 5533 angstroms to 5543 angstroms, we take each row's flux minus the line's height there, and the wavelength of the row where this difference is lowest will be 5533.32 angstroms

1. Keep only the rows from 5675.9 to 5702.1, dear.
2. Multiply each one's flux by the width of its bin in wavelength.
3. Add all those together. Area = 2854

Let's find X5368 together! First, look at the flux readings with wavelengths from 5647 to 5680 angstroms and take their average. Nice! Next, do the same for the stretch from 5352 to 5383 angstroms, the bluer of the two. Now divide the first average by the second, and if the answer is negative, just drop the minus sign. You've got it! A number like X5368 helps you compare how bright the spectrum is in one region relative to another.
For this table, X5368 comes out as 1.02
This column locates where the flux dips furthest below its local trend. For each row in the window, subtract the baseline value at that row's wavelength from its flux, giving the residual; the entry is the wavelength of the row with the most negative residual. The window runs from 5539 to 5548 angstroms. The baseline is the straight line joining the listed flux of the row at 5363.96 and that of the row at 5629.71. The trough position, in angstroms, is 5543.52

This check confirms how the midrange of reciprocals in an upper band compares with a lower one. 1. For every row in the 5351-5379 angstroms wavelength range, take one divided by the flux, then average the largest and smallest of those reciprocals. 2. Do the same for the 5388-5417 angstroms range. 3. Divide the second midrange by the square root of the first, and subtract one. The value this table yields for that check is -0.9050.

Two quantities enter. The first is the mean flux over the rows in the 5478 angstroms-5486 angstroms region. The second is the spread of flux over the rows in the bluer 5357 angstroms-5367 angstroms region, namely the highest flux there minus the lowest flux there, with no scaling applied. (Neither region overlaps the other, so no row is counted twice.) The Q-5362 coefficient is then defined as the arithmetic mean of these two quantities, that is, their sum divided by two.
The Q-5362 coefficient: 58.9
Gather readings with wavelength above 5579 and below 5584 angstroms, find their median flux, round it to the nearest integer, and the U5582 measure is 110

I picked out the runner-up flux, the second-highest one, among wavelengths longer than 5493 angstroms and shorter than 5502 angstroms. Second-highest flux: 110.5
